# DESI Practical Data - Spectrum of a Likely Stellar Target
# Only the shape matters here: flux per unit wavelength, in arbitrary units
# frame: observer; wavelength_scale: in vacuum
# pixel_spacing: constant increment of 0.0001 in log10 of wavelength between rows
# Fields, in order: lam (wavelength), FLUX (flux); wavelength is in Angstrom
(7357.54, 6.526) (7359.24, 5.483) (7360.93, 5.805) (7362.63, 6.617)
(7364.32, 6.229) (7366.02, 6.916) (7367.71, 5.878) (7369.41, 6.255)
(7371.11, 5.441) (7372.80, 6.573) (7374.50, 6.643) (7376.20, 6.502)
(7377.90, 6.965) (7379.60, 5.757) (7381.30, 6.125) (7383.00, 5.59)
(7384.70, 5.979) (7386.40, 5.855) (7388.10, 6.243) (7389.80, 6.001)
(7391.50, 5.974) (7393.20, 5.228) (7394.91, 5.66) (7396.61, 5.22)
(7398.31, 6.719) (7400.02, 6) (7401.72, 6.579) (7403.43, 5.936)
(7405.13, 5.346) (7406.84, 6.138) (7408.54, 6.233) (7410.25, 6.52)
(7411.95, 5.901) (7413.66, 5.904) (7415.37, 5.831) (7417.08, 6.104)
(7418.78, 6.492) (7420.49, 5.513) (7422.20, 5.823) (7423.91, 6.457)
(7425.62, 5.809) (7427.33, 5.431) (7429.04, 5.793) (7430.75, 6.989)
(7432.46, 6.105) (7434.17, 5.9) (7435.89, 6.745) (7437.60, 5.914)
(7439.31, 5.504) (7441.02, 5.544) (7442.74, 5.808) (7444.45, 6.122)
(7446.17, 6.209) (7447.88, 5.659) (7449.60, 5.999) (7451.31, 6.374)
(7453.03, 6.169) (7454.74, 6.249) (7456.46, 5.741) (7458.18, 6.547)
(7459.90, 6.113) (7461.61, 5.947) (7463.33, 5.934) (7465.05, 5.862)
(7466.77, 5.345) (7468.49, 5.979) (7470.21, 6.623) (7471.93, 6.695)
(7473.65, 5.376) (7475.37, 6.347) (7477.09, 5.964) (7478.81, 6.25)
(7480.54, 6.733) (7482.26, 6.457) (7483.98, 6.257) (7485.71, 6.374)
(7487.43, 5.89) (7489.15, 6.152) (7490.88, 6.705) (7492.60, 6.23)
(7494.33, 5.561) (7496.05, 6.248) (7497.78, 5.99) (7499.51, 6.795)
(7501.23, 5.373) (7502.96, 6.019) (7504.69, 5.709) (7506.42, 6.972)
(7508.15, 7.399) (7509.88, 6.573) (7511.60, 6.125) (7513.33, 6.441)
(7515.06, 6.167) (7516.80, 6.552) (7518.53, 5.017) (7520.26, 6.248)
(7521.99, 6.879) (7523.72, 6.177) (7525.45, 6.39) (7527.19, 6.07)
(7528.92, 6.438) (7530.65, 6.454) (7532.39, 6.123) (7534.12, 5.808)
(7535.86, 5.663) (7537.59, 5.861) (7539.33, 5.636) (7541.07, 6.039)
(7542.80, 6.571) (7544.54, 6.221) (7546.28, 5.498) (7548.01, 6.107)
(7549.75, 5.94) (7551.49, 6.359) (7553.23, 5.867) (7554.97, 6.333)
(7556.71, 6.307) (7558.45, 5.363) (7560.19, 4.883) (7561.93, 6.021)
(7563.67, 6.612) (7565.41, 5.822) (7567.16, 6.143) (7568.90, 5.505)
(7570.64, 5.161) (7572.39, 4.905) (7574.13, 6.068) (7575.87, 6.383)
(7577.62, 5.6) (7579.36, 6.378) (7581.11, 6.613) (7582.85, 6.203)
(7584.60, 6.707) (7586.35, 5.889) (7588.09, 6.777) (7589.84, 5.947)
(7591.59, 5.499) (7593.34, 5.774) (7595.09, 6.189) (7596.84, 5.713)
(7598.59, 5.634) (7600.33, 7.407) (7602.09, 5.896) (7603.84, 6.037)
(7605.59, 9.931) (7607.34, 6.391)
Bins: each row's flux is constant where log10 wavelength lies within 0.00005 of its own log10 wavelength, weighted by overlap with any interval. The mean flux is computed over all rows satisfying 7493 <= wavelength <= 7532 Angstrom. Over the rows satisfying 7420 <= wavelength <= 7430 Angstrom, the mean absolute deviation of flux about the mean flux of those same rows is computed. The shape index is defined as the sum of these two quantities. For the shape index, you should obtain 6.48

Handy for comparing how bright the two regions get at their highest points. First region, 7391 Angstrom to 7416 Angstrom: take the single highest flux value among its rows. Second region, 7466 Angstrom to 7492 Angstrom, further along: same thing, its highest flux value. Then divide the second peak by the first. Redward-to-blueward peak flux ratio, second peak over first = 1.00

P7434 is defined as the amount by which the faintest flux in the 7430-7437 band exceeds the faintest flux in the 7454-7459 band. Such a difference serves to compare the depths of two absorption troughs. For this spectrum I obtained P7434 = 0.16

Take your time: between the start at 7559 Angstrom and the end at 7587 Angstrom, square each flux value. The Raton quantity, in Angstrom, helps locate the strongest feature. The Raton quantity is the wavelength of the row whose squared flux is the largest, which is 7584.60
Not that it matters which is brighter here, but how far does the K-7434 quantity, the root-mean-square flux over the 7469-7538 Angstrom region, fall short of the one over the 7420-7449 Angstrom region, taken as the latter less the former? -0.3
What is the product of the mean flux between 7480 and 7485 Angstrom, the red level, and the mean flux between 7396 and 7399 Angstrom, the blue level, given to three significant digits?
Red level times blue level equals 38.7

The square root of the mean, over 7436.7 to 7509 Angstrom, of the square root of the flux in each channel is 1.57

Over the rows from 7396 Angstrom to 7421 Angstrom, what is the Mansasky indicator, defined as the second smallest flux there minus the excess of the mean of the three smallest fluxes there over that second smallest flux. 5.3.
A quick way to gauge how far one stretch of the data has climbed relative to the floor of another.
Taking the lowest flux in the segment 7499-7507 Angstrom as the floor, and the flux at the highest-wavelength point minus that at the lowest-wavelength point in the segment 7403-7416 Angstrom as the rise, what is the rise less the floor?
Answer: -5.5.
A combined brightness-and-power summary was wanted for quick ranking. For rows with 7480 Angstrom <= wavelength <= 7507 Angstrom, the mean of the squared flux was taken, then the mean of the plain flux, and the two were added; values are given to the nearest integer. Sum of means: 45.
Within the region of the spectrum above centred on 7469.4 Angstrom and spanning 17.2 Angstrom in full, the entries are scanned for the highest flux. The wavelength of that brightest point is 7471.93 Angstrom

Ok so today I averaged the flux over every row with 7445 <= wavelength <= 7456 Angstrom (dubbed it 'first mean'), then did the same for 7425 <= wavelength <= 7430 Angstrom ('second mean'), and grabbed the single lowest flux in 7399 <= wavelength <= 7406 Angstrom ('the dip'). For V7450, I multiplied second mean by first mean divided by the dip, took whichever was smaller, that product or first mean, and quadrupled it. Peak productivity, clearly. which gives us 24.4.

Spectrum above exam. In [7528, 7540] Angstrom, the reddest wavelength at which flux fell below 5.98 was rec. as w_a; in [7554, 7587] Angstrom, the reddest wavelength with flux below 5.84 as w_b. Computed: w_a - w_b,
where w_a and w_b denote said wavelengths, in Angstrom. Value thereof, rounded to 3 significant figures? -38.3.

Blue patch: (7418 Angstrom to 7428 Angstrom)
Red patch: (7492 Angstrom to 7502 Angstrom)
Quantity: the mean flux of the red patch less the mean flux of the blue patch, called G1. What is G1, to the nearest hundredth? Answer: 0.11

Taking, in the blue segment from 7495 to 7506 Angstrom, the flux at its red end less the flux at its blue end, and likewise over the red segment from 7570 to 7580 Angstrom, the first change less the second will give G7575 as -1.8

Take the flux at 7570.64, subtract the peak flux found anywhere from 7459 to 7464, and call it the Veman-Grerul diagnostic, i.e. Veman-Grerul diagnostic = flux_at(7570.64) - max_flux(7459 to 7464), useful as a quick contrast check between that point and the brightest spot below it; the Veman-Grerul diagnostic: -1.0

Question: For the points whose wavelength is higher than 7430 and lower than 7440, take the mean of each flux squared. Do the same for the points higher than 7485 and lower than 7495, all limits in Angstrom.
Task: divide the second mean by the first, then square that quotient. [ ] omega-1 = 0.97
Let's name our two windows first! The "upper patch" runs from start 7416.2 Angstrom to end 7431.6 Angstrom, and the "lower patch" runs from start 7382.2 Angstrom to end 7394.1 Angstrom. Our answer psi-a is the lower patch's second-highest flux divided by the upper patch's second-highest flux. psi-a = 0.92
